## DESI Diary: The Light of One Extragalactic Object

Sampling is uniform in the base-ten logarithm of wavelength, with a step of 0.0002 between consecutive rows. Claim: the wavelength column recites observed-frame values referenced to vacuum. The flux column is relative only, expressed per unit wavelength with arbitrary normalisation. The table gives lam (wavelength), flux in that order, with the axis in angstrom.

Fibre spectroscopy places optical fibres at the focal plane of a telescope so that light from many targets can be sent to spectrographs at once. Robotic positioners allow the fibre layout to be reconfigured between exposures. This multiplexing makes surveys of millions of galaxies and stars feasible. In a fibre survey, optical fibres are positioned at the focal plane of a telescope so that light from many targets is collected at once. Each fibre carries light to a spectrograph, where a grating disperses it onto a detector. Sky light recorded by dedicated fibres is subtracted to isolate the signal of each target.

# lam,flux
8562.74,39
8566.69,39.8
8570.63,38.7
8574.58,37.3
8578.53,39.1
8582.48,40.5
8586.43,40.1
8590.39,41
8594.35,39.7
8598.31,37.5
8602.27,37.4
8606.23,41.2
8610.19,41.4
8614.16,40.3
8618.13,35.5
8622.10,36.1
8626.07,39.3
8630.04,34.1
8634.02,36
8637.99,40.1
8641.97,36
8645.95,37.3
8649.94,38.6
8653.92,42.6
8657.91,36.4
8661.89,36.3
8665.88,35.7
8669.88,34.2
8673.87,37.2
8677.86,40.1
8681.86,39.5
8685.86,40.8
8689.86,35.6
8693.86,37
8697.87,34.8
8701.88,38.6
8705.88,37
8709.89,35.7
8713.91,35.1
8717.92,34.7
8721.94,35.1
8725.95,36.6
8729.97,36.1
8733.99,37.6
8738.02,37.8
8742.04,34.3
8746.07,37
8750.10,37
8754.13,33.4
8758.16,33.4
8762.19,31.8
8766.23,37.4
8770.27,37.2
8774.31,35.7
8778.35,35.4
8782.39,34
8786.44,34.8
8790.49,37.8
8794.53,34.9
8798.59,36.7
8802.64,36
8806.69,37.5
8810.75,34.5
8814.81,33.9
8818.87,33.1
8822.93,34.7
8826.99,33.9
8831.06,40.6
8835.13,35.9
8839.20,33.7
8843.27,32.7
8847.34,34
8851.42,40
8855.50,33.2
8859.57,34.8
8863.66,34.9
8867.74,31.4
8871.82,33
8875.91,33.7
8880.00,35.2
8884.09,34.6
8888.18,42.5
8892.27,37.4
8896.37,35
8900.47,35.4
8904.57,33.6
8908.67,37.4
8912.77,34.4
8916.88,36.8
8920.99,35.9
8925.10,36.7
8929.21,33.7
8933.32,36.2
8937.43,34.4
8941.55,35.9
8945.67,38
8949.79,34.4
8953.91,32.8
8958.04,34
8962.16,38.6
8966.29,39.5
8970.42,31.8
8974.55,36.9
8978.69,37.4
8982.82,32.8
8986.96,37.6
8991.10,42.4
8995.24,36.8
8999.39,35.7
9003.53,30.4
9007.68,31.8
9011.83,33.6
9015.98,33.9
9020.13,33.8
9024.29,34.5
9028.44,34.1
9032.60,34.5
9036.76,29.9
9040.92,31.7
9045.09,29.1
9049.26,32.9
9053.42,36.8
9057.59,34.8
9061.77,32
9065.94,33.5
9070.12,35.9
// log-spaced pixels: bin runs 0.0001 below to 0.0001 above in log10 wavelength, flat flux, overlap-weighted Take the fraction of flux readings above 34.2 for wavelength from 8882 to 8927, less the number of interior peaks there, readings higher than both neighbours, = -3.1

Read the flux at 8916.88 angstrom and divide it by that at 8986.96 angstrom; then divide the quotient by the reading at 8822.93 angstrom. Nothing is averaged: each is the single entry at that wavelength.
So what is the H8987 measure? 0.0282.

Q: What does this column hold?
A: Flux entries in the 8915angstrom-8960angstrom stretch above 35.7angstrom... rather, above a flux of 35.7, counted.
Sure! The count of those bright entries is 6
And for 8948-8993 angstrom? 6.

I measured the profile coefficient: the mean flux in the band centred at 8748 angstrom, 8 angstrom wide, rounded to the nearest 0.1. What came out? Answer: 37.0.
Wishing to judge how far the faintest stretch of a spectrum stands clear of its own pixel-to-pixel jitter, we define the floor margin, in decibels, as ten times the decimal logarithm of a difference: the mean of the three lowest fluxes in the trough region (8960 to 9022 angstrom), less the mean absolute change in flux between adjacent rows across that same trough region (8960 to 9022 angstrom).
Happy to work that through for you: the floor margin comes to 14.5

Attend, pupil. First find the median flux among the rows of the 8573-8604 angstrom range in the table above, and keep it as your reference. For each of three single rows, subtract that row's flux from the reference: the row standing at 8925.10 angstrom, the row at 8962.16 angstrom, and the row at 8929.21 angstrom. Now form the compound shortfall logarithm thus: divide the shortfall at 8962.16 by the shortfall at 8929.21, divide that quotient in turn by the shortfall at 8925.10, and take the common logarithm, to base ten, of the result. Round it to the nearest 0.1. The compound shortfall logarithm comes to -1.3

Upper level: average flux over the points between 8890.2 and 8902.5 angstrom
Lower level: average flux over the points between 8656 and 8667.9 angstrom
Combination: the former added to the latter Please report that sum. 72.1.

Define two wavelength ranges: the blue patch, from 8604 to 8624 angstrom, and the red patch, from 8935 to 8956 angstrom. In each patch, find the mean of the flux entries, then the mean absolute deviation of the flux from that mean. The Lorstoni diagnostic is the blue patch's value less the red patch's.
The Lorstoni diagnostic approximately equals 1.0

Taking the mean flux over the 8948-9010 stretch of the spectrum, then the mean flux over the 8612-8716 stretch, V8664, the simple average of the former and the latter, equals 36.4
